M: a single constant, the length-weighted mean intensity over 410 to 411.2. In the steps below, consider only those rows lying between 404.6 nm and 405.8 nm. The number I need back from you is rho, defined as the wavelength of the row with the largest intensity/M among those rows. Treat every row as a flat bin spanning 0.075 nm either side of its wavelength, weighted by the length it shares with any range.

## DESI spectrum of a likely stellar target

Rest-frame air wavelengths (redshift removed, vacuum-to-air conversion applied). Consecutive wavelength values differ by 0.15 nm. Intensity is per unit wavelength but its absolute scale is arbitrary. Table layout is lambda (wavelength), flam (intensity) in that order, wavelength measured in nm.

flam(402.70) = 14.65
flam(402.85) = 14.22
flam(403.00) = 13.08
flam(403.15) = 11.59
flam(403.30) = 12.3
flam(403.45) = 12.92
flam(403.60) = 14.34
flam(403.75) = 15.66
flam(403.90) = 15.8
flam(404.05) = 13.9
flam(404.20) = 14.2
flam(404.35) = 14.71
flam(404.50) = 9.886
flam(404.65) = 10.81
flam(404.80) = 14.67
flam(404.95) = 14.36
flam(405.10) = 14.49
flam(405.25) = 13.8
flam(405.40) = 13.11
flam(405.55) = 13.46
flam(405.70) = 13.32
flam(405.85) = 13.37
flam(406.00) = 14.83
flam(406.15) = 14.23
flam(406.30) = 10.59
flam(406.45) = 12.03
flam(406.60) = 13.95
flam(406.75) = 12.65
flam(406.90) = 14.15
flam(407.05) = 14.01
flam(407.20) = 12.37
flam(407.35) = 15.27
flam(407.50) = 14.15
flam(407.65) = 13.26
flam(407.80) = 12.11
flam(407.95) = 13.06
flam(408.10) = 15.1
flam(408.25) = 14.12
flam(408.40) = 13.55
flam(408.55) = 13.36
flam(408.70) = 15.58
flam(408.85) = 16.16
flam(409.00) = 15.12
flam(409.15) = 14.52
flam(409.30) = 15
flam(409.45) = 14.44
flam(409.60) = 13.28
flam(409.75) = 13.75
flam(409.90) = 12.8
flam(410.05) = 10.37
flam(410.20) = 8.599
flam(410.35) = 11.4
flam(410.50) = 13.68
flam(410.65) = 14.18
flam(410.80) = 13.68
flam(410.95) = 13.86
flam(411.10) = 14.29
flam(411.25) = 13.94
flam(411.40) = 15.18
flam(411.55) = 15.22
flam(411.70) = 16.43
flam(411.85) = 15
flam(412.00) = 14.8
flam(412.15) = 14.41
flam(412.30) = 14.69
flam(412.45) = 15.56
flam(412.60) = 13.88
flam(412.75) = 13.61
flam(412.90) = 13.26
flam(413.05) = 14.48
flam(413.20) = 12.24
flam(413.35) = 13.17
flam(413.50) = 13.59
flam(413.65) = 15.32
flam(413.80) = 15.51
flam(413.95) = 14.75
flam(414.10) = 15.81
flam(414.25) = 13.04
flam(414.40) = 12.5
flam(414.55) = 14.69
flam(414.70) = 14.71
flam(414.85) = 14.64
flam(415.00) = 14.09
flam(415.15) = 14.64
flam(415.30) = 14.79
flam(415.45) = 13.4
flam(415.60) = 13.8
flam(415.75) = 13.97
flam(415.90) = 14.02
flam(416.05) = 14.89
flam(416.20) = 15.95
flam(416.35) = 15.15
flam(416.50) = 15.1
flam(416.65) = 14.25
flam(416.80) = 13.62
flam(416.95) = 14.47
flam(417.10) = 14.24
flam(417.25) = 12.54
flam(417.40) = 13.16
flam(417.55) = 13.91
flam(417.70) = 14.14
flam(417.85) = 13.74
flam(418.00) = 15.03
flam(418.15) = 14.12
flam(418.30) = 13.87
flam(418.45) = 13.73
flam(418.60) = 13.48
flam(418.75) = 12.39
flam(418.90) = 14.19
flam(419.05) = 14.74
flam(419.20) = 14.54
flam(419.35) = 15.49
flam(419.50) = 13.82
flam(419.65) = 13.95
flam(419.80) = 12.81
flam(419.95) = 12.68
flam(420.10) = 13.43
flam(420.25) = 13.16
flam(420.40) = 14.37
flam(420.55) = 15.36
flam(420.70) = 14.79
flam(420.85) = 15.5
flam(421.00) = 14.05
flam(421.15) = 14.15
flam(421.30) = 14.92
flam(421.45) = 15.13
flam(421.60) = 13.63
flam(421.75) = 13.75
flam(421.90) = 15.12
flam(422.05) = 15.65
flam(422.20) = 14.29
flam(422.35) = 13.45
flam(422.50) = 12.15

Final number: 404.80 nm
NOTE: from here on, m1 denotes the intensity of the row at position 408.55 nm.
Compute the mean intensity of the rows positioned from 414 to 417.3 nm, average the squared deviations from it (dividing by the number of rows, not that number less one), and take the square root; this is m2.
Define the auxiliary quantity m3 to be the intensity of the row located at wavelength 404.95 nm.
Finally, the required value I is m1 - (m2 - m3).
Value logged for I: 26.8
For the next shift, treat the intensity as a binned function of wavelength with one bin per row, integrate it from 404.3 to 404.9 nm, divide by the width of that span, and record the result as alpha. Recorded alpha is 12.5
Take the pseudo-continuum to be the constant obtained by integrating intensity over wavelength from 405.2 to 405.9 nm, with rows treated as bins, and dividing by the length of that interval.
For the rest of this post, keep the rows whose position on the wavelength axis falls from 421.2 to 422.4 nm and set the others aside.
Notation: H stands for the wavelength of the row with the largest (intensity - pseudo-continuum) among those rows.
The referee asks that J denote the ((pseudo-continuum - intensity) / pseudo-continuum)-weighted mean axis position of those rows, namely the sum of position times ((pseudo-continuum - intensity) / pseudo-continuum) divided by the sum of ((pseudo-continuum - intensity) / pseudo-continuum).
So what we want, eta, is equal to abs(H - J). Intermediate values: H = 422.05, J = 421.76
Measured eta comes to 0.29 nm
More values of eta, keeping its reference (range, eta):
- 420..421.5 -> 0.09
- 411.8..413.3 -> 0.28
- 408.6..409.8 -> 0.17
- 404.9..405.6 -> 0.06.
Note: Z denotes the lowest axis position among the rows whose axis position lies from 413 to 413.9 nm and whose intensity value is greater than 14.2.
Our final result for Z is 413.05 nm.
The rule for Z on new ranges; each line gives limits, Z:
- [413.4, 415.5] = 413.65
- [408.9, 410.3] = 409.00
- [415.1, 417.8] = 415.15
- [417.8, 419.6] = 418.00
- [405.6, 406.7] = 406.00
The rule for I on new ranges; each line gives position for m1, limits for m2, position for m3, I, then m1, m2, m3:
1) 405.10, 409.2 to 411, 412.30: 27.4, 14.49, 1.79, 14.69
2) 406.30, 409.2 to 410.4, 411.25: 22.5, 10.59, 2.04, 13.94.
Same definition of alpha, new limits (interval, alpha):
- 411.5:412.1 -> 15.3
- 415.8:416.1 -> 14.4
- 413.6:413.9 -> 15.4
